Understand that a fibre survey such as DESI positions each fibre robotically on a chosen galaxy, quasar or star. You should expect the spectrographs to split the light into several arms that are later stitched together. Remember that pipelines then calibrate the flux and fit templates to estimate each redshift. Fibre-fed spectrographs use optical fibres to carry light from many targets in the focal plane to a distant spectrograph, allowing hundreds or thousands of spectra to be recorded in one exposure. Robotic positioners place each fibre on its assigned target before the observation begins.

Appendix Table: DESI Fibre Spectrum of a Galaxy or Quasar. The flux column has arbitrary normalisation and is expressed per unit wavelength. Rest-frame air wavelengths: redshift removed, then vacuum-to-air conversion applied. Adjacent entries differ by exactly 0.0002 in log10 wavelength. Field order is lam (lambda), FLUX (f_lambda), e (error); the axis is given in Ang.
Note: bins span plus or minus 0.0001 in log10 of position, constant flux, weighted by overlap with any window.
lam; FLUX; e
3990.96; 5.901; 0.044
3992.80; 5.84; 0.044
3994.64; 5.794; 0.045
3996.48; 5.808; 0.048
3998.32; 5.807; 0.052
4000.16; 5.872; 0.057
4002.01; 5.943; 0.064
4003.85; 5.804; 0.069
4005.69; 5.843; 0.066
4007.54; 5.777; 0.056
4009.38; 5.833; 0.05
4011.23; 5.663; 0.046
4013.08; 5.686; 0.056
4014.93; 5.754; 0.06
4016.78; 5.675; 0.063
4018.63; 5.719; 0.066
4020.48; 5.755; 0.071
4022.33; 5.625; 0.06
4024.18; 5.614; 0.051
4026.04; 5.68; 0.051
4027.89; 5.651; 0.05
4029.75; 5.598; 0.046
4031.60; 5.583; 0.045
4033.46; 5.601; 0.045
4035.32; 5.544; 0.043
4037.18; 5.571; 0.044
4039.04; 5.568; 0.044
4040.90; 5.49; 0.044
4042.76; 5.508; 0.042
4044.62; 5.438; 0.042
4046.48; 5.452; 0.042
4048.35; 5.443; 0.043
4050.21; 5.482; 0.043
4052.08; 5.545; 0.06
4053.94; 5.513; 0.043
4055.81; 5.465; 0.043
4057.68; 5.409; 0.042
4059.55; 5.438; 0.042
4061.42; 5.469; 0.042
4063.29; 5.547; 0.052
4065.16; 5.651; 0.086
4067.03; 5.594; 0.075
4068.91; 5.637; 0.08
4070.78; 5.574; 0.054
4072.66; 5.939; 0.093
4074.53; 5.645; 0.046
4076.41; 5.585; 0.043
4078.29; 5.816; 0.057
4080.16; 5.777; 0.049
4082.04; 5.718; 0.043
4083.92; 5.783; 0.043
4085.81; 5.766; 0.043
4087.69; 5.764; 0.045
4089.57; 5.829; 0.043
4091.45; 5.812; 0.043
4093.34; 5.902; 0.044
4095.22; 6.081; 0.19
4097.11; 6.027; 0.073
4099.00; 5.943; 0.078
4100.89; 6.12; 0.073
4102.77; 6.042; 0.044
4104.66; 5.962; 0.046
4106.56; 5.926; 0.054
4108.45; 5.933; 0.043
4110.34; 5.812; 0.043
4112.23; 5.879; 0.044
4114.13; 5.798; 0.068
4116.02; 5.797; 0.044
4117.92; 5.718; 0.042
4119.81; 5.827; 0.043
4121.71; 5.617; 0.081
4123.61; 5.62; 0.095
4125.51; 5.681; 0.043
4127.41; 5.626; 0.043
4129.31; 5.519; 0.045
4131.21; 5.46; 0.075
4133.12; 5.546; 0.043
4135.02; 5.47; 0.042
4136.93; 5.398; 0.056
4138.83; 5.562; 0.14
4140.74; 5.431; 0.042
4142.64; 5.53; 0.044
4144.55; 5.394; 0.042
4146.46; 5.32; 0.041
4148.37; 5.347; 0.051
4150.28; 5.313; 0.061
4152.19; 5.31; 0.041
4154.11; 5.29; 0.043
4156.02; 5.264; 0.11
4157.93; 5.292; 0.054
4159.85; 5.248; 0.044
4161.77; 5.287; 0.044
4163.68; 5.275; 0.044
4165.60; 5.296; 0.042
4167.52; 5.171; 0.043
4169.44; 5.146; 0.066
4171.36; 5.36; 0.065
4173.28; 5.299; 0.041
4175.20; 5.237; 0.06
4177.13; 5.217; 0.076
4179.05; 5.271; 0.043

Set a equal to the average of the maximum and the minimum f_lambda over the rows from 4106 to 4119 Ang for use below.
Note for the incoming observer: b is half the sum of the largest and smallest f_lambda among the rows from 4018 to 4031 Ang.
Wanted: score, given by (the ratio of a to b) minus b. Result -4.65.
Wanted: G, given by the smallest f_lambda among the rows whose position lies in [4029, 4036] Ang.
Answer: 5.544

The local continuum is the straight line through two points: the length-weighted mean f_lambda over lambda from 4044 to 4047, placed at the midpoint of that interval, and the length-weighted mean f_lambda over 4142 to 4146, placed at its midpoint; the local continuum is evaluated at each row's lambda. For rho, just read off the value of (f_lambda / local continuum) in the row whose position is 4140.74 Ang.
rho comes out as 1.00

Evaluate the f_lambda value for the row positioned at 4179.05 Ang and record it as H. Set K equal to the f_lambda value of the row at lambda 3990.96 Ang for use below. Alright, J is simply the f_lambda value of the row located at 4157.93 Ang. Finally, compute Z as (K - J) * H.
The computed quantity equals 3.2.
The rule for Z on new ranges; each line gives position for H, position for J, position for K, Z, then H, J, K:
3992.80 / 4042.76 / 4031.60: 0.4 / 5.84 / 5.508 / 5.583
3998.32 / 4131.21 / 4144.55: -0.4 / 5.807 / 5.46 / 5.394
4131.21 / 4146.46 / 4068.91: 1.7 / 5.46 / 5.32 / 5.637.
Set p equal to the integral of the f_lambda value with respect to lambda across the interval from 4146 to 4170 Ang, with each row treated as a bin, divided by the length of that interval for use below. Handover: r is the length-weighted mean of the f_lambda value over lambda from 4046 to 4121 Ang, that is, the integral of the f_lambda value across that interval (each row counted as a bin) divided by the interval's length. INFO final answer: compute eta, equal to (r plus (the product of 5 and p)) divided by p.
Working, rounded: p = 5.27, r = 5.74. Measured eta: 6.088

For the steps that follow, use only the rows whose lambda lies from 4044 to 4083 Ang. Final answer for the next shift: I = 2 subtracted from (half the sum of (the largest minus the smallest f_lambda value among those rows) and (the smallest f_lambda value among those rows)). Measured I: 0.97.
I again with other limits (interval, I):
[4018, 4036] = 0.88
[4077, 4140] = 1.06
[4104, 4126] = 0.98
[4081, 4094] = 0.95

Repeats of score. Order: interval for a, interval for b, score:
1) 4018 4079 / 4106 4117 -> -4.90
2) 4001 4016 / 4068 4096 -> -4.83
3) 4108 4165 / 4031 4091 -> -4.69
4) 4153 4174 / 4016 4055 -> -4.66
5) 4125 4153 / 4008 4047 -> -4.66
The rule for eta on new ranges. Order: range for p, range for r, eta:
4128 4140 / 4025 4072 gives 6.008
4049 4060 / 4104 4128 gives 6.056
